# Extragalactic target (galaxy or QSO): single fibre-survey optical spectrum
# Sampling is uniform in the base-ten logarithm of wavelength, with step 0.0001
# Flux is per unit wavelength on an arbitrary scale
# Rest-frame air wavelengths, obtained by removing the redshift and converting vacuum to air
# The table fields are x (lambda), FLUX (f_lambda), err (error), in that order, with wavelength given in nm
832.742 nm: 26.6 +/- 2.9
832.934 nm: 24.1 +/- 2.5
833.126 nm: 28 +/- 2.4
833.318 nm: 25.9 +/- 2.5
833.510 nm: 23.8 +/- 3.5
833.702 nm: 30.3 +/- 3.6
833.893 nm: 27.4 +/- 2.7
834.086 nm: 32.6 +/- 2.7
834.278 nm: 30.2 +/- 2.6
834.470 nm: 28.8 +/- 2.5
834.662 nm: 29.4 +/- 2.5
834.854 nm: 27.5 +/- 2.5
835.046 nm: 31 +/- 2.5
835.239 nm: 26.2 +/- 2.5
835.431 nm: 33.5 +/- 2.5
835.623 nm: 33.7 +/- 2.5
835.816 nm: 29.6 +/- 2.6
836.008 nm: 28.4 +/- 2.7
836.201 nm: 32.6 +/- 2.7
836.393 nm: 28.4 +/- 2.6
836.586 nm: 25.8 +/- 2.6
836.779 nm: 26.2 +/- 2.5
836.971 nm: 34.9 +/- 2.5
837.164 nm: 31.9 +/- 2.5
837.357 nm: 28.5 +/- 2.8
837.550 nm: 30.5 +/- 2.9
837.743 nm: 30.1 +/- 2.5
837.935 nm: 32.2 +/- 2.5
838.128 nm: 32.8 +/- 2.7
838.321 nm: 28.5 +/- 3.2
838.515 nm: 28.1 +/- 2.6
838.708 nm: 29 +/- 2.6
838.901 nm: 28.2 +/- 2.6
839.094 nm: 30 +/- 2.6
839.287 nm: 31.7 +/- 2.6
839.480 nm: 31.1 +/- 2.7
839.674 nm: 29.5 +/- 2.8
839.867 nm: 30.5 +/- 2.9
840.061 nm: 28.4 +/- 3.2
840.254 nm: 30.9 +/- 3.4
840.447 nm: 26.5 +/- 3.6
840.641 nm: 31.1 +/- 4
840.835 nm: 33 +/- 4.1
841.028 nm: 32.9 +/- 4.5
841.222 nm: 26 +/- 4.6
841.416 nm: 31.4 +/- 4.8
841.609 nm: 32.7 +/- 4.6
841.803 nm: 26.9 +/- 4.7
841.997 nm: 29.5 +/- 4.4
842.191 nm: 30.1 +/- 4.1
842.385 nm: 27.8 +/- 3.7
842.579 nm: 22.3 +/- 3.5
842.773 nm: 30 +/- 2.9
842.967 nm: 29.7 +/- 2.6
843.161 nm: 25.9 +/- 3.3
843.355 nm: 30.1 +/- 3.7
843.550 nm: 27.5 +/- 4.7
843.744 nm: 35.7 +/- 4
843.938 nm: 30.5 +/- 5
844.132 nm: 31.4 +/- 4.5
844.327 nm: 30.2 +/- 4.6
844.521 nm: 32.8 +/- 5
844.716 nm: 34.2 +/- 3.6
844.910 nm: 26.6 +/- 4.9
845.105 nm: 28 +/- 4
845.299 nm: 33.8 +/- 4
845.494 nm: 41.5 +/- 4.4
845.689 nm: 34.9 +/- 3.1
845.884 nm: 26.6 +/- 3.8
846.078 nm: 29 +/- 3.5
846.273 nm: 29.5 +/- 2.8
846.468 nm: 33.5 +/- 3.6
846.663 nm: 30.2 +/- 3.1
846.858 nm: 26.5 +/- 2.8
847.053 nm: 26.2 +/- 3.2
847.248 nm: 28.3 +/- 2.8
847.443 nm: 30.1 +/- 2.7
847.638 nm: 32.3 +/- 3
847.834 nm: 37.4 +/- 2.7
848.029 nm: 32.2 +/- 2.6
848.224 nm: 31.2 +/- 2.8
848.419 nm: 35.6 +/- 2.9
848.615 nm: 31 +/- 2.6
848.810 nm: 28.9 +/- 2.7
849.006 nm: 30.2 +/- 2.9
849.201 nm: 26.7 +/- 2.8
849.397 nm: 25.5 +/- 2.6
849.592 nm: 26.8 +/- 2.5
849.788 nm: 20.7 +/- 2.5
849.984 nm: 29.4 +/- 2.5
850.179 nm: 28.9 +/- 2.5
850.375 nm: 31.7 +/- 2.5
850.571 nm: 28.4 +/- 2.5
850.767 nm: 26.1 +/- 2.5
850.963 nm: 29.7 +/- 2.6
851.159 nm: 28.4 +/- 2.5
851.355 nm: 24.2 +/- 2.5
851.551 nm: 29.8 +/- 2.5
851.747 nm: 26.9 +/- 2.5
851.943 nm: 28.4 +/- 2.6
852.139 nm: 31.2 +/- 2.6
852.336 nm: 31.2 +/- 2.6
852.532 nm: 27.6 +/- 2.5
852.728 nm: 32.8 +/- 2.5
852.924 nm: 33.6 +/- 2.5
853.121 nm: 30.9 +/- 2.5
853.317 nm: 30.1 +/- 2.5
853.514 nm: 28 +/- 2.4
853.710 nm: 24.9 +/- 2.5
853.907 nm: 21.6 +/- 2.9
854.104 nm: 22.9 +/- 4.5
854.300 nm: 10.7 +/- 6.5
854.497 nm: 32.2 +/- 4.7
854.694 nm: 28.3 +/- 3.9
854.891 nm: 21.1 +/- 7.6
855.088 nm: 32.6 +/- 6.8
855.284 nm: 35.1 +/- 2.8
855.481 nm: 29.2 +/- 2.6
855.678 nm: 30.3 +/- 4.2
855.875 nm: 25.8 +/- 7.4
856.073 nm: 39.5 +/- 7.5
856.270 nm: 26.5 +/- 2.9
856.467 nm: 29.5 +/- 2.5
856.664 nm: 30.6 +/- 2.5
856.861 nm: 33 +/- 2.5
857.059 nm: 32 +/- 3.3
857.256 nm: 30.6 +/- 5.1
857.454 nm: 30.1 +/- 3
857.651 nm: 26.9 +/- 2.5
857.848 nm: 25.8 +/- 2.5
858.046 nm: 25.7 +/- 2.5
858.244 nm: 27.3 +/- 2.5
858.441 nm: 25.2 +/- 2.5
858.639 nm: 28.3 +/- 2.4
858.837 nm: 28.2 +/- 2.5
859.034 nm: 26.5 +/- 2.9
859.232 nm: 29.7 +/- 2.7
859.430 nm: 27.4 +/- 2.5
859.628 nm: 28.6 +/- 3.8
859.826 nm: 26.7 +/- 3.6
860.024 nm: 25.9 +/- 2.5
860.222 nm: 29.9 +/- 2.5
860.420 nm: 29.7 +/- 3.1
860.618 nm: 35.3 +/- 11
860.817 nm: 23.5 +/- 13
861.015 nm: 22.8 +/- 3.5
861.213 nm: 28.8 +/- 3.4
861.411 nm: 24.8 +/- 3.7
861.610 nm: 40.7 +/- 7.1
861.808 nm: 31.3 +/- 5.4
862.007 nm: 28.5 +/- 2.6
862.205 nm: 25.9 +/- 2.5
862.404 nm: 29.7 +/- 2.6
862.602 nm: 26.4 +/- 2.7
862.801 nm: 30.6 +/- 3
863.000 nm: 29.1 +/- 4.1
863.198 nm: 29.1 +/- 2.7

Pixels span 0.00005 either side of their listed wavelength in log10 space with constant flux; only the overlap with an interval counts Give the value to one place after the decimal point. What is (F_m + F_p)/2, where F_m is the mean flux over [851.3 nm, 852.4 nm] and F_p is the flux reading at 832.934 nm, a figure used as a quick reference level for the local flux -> 26.4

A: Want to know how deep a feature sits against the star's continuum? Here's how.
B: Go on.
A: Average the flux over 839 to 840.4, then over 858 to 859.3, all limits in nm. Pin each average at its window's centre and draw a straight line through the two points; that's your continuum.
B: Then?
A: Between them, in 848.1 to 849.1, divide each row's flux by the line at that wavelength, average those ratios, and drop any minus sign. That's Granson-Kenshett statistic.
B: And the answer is 1.09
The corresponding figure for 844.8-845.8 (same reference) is 1.12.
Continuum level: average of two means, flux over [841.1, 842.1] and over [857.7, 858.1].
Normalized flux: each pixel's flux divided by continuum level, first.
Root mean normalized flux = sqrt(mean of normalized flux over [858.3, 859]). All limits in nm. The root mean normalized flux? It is 0.99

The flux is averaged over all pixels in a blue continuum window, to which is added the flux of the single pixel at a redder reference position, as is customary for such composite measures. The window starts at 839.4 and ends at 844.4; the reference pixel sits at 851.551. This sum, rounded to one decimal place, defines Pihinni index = 59.5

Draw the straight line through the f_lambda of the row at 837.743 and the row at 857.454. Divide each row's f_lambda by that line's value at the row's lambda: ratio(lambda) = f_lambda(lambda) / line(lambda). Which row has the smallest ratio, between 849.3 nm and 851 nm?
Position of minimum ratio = 849.788 nm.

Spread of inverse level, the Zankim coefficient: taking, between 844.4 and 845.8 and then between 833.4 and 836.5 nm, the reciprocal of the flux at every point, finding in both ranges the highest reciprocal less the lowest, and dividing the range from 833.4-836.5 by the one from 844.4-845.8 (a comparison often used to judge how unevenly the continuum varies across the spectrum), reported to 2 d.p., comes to 0.91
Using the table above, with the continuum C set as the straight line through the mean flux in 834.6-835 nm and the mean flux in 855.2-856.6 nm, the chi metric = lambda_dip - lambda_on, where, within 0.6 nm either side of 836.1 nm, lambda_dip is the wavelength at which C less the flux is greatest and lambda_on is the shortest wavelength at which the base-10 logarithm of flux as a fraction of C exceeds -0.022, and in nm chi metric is 0.96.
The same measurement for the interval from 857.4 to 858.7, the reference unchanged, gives 0.99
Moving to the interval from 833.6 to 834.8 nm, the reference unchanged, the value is 0.19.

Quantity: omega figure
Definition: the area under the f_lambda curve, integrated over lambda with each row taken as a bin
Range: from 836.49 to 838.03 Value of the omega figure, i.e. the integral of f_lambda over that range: 46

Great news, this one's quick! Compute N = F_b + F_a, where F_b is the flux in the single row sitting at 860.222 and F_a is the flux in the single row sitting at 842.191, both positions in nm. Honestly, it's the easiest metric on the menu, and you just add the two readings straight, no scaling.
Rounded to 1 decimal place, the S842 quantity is 60.0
